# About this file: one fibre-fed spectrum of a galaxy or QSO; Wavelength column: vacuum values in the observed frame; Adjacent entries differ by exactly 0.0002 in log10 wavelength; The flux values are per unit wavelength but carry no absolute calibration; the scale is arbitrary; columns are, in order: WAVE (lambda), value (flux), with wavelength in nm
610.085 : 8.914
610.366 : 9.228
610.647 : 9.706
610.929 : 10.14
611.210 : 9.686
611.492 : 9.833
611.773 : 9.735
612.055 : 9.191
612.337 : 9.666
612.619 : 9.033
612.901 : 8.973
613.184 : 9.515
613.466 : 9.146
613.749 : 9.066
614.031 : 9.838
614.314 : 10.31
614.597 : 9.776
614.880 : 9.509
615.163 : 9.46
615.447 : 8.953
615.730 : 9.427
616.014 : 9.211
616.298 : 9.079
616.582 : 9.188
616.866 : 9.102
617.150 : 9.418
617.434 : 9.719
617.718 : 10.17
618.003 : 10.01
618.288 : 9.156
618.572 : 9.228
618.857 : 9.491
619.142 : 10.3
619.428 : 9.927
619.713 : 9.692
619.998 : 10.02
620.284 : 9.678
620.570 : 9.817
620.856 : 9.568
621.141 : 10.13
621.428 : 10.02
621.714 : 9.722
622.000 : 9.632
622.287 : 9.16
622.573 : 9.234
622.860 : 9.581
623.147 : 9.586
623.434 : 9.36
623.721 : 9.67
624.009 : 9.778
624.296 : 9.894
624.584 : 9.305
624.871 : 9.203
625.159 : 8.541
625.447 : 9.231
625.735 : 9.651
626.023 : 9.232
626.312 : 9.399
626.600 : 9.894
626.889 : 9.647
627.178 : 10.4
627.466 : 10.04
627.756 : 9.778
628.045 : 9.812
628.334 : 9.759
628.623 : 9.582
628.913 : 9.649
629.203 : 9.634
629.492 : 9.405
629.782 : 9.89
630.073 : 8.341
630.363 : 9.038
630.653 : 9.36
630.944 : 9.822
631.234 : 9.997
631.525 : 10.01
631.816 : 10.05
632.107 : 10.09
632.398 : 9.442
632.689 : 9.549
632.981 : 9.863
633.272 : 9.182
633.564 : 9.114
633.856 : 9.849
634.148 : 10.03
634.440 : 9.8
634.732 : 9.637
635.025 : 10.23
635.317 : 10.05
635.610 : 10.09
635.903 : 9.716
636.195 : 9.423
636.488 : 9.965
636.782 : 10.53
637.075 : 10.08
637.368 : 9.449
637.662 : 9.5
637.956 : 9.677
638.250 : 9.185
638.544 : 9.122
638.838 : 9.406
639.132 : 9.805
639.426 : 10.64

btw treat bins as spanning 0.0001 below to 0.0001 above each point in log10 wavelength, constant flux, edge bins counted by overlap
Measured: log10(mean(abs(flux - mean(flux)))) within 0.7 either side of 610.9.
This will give -0.67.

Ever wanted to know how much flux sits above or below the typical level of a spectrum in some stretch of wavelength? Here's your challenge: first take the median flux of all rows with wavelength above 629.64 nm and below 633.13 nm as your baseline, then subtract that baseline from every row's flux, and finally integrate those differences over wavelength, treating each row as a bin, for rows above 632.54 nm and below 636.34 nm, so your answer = -0.41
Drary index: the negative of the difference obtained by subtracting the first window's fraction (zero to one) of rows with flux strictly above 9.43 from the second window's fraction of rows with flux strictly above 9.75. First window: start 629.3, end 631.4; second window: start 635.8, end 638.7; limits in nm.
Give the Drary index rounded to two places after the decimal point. 0.13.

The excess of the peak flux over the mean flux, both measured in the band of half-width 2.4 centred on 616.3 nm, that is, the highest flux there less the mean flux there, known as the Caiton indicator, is 0.81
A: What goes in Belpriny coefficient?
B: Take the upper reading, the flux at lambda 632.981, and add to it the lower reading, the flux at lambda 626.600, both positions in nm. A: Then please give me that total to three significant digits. 19.8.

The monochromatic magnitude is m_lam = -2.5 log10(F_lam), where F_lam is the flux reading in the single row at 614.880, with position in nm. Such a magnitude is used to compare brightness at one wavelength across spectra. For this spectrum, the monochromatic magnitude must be -2.45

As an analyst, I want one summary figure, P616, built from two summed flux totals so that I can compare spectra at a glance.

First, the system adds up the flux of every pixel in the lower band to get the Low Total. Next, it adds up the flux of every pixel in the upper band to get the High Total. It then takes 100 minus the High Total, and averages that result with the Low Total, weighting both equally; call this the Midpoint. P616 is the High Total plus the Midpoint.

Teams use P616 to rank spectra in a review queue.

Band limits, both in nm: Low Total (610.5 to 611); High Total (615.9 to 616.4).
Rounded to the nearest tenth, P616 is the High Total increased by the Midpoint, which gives 69.1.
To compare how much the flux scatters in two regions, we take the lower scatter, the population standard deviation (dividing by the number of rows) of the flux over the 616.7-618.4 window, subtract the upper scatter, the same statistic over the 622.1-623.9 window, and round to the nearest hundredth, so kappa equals 0.21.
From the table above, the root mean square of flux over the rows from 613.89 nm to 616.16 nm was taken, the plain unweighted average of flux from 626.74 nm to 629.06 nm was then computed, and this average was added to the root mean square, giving 19.4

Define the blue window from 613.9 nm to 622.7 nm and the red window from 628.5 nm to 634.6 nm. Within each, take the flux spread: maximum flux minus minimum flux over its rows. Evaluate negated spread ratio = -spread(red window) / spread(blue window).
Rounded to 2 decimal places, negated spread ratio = -1.29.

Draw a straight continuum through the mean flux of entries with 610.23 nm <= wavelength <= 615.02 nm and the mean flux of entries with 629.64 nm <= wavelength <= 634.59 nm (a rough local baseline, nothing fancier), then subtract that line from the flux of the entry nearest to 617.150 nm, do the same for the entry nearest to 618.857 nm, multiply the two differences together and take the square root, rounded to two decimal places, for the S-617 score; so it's 0.11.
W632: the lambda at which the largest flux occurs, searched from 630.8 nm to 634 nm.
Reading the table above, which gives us 632.107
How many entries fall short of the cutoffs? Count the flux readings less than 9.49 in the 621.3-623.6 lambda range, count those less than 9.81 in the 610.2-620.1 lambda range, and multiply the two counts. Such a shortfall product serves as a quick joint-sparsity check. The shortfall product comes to 78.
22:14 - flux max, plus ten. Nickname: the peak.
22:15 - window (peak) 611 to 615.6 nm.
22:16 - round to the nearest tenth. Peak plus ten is 20.3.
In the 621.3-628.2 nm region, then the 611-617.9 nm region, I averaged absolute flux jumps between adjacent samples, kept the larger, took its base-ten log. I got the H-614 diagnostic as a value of -0.479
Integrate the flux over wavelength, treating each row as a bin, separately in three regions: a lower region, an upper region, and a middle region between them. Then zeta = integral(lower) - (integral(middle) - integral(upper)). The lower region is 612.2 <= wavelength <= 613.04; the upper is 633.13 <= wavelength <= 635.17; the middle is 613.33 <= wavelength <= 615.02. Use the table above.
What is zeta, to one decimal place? 11.3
